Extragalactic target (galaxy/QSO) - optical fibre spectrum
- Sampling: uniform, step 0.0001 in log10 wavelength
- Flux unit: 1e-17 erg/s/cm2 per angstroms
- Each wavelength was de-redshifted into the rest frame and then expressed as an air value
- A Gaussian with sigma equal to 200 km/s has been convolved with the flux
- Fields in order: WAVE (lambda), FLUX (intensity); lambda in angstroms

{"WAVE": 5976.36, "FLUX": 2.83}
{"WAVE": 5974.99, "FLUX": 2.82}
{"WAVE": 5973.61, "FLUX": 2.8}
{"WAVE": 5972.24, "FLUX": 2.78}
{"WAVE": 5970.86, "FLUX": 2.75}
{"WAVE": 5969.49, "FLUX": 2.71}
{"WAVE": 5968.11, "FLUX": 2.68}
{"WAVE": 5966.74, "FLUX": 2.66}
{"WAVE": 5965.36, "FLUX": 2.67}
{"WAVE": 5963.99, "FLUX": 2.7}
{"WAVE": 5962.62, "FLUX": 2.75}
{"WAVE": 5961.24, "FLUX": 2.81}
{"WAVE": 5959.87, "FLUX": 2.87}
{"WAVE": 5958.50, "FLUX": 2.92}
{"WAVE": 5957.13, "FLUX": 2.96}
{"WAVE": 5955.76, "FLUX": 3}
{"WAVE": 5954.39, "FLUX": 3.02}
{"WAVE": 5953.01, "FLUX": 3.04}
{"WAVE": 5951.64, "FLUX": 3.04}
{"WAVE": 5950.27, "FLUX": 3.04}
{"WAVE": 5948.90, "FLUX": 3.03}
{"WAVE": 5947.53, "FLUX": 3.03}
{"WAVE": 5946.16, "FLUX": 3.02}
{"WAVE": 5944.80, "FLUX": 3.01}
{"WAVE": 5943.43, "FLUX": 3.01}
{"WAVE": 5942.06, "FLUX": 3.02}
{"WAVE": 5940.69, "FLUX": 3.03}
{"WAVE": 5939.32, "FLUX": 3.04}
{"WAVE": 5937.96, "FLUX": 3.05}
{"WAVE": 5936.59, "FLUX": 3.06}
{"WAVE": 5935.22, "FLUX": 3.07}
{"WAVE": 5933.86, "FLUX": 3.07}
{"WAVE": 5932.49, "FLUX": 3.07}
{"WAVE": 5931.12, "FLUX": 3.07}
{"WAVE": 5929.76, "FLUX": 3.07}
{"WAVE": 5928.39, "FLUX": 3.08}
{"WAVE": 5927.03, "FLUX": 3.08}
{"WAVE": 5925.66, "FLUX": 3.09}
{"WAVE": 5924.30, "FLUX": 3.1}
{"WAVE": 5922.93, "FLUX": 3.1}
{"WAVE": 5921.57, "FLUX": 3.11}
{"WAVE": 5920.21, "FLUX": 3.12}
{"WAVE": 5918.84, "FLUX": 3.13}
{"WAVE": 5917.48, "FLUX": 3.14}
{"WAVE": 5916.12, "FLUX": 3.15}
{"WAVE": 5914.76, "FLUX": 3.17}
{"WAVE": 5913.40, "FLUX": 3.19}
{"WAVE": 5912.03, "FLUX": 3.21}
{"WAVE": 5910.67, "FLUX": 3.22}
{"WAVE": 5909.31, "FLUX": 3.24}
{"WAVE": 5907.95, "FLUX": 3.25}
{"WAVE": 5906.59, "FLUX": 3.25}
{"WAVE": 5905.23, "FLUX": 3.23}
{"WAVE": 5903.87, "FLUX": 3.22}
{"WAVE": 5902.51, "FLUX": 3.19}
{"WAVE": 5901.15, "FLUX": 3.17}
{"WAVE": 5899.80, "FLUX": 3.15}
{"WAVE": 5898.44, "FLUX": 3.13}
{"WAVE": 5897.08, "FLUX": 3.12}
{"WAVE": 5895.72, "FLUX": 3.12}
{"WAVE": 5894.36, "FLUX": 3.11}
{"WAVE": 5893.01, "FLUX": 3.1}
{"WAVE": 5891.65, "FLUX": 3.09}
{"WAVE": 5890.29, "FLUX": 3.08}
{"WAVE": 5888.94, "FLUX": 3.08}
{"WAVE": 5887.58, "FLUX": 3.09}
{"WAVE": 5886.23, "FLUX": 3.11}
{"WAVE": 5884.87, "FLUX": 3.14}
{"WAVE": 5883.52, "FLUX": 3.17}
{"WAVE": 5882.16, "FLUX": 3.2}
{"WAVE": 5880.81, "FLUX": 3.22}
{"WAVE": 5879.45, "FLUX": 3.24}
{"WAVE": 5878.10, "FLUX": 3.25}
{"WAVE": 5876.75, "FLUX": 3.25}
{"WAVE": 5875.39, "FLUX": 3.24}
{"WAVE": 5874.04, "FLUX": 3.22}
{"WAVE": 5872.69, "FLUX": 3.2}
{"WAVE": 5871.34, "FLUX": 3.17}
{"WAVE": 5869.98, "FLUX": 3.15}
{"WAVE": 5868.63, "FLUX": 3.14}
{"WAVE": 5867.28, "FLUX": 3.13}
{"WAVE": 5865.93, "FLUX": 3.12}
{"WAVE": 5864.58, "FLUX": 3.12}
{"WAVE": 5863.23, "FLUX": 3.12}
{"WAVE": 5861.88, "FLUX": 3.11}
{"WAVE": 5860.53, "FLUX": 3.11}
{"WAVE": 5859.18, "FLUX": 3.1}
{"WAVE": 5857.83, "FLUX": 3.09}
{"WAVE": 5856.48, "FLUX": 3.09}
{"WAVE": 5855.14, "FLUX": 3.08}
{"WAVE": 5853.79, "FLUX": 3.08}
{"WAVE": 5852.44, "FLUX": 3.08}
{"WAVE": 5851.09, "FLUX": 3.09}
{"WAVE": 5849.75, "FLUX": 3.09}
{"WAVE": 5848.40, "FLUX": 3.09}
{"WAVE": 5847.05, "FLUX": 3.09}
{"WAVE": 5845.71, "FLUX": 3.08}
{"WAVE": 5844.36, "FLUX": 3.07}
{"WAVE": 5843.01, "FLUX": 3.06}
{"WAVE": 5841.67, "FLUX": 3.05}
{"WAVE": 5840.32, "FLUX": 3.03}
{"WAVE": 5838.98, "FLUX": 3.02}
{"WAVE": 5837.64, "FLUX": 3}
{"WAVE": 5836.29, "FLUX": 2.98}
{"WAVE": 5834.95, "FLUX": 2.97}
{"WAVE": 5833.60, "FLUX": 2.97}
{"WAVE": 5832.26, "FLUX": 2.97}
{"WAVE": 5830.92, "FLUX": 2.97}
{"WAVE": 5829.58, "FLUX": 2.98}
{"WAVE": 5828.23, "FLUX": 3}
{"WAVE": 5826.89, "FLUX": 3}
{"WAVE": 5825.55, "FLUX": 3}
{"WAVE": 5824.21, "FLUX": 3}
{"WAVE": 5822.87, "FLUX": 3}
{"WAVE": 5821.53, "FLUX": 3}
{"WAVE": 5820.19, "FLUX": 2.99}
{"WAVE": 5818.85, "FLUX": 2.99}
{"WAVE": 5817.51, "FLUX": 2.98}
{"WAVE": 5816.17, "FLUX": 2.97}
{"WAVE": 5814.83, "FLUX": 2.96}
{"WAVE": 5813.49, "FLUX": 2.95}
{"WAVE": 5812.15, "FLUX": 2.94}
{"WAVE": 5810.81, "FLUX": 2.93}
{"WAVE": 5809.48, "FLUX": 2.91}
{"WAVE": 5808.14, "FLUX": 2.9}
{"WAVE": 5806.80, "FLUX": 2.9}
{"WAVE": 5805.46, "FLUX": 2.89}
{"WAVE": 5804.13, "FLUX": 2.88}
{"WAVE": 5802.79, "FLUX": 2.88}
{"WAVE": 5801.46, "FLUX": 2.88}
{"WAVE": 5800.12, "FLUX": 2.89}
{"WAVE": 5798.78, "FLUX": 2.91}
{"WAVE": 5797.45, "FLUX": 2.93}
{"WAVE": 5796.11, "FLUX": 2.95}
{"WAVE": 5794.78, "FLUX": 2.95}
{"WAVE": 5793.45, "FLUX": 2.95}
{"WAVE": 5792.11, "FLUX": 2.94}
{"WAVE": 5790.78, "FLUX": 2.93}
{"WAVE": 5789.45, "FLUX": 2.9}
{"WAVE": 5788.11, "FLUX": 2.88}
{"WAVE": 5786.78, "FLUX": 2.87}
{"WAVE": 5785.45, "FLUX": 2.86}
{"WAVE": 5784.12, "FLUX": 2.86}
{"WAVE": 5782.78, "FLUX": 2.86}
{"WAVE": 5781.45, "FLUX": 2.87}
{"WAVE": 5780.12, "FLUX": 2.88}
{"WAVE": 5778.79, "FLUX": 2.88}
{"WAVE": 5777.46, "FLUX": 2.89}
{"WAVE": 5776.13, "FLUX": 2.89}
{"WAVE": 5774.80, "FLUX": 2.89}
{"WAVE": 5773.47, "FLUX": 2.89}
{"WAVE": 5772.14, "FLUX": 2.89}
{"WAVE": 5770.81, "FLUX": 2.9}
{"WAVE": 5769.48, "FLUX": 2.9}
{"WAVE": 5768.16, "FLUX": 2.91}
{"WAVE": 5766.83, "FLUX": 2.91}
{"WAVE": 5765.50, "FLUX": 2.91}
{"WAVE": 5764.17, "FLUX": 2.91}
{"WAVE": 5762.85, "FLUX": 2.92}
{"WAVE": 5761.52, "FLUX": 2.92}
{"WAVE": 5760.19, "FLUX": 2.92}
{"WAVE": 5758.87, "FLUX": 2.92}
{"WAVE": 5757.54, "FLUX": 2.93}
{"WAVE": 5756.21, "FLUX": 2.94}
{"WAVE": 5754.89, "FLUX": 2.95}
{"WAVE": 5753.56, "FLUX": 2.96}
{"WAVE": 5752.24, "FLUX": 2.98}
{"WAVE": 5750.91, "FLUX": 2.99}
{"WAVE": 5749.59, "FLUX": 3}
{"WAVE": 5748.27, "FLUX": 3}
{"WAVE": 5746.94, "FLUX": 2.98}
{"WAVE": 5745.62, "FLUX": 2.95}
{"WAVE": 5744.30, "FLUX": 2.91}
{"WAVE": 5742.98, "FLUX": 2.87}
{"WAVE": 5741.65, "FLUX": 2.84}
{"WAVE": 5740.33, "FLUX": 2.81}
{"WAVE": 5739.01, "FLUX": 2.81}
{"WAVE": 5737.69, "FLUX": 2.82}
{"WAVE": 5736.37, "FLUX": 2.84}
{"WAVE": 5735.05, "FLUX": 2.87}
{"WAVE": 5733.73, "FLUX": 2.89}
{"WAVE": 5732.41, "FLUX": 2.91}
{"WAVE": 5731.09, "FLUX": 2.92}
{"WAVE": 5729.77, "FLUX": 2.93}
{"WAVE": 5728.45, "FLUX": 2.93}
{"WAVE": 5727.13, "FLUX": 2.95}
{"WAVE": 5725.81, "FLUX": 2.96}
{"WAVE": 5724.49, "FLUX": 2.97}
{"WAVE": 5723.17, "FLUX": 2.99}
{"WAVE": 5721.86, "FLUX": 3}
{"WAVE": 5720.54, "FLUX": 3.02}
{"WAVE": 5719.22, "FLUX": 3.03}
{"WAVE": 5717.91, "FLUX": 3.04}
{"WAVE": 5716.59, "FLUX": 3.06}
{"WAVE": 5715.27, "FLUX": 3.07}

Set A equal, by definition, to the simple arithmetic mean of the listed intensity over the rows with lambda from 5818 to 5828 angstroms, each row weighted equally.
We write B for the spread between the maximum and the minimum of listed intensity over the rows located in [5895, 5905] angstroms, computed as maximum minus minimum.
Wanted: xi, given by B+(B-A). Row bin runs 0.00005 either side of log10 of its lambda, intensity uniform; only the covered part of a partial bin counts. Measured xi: -2.80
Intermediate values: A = 3.00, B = 0.10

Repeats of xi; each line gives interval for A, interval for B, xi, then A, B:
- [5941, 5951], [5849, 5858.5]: -3.00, 3.02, 0.01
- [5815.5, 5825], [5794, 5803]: -2.85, 2.99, 0.07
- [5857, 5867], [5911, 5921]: -2.93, 3.11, 0.09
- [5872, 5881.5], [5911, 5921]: -3.05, 3.23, 0.09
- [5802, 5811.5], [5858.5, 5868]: -2.84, 2.90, 0.03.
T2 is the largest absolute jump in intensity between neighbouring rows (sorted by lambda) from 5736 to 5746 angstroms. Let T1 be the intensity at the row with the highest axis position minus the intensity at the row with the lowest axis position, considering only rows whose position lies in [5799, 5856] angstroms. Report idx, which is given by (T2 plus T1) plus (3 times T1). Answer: 0.8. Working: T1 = 0.19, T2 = 0.040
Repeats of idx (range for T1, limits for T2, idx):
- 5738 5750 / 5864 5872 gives 0.8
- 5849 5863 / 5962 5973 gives 0.1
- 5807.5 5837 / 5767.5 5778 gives 0.3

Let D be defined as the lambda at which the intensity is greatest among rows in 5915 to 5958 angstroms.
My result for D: 5916.12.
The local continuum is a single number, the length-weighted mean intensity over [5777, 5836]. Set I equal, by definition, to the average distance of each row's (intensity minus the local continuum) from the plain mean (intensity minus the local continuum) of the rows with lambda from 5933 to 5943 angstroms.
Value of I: 0.016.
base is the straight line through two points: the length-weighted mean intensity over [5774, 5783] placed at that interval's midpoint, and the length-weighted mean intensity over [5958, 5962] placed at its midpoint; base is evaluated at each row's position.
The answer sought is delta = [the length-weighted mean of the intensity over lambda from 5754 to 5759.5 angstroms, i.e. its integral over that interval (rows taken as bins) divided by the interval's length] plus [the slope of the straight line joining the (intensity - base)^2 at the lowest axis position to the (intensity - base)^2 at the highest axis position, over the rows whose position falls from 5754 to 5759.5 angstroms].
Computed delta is 2.93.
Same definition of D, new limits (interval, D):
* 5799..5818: 5817.51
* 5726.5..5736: 5727.13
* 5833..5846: 5845.71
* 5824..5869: 5868.63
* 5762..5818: 5817.51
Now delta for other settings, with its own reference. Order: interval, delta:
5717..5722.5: 3.02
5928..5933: 3.07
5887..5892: 3.08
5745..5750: 2.98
